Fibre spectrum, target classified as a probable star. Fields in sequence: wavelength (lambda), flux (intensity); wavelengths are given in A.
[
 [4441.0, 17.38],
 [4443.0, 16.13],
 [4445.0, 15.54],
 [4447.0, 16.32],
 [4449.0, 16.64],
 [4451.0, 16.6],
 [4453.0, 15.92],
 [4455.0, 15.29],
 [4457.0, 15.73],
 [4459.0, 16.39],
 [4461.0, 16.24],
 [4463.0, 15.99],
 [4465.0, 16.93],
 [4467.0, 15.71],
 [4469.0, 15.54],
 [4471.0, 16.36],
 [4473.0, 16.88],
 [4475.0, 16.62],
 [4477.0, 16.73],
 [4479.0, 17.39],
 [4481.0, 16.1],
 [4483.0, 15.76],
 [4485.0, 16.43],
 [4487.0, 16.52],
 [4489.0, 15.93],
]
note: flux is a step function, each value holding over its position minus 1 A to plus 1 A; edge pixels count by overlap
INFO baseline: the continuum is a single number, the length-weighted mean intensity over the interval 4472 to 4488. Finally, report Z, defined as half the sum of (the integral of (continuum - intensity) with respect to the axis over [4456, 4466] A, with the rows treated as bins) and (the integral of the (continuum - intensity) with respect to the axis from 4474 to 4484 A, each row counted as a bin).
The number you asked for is 1.7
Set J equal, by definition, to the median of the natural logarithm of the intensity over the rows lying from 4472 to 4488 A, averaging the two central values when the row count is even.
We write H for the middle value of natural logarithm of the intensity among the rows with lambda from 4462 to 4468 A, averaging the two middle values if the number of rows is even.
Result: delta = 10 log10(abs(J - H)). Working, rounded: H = 2.77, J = 2.808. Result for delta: -14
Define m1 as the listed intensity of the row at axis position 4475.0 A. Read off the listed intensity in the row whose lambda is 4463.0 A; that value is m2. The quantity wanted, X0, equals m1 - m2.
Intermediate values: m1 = 16.62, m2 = 15.99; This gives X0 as 0.6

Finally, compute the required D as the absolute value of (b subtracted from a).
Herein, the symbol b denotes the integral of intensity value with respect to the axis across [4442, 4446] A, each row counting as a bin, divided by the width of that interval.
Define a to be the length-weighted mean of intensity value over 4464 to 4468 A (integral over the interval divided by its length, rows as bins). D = 0.5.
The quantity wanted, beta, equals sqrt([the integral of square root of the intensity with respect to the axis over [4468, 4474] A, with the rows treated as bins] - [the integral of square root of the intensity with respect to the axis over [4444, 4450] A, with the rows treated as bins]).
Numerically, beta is 0.26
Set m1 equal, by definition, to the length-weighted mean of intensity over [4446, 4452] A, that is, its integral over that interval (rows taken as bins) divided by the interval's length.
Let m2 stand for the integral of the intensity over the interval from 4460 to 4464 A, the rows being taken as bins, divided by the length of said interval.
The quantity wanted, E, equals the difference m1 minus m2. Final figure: 0.4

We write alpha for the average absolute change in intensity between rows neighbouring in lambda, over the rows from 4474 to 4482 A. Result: 0.7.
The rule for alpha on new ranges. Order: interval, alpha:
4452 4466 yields 0.5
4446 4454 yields 0.3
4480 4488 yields 0.4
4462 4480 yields 0.6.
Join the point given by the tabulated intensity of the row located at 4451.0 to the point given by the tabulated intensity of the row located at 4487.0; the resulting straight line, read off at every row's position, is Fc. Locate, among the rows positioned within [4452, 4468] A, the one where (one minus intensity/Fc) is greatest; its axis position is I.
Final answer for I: 4455.0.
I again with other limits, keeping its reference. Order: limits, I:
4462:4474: 4469.0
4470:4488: 4483.0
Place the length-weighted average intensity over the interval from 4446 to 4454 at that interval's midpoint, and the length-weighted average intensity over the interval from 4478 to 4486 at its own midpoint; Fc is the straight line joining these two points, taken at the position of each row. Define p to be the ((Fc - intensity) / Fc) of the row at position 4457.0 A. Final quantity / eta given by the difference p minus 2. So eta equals -1.96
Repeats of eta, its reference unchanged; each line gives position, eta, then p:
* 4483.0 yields -1.96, 0.040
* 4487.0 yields -2.01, -0.006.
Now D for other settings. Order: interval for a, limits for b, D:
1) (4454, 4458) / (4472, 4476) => 1.2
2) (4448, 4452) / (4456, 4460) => 0.6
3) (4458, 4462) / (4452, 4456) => 0.7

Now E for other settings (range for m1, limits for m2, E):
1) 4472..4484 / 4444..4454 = 0.4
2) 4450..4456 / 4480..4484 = 0.0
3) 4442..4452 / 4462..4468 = 0.0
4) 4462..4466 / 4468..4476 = 0.1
